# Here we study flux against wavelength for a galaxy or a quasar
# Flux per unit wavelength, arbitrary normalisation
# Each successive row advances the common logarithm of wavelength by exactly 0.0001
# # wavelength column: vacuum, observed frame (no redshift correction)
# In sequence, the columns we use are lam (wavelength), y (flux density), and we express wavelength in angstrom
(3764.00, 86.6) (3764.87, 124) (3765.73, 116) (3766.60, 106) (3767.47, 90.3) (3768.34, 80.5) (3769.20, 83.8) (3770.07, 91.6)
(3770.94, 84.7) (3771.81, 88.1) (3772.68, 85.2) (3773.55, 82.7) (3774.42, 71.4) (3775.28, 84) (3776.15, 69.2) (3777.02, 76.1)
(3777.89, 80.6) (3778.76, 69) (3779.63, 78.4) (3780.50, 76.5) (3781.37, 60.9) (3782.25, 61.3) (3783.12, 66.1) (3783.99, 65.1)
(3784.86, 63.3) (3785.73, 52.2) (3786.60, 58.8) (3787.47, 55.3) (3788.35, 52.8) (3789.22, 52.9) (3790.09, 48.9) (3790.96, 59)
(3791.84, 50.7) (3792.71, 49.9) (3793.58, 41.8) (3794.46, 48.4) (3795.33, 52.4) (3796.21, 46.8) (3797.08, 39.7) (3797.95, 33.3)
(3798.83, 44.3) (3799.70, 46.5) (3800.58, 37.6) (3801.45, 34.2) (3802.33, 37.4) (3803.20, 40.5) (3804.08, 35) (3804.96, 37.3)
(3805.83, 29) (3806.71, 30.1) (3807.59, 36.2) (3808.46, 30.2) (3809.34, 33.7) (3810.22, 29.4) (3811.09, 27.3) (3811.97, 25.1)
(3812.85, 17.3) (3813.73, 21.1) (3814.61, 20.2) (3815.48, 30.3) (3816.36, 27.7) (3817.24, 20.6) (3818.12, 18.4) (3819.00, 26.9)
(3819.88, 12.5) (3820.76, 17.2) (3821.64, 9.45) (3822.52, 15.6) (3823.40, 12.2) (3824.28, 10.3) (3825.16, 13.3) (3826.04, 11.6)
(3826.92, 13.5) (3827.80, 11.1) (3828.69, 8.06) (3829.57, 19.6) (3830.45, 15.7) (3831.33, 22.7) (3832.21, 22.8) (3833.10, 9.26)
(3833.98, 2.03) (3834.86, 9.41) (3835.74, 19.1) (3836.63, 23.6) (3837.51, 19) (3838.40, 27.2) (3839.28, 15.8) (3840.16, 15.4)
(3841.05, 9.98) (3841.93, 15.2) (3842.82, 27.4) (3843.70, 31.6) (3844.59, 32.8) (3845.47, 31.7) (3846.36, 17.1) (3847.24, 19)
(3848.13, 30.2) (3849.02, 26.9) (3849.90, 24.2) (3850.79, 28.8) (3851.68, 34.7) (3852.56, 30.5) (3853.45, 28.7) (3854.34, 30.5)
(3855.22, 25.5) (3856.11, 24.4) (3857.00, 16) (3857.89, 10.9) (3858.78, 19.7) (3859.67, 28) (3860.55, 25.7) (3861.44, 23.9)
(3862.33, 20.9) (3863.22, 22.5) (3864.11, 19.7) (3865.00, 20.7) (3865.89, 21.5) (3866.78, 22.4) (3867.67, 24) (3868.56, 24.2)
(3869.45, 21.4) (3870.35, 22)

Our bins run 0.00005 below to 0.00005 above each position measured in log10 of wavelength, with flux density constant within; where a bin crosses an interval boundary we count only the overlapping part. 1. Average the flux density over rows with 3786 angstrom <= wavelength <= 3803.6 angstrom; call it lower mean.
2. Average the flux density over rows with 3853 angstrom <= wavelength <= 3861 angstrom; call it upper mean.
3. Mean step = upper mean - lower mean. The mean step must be -23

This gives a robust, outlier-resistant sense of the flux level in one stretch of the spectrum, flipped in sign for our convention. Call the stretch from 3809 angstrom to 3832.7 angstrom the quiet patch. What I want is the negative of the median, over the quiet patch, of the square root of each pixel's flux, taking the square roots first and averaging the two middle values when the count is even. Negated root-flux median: -4.3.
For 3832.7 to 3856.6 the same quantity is -4.9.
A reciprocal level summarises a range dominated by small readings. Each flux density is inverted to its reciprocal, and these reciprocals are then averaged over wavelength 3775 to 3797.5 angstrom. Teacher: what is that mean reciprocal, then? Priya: 0.017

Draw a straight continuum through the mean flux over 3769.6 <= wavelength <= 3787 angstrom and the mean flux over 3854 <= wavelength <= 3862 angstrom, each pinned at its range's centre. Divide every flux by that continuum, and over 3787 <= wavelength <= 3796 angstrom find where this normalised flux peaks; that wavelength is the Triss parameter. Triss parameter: 3790.96 angstrom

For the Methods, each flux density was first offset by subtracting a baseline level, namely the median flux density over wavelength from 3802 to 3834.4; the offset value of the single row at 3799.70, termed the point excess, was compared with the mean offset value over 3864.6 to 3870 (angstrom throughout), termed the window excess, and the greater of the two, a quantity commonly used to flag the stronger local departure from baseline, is 26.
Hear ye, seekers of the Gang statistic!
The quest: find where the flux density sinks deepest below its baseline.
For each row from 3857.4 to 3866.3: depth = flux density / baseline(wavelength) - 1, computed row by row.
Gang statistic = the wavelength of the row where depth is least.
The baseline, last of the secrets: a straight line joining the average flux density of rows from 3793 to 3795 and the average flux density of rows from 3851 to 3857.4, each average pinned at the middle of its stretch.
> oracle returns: 3857.89 angstrom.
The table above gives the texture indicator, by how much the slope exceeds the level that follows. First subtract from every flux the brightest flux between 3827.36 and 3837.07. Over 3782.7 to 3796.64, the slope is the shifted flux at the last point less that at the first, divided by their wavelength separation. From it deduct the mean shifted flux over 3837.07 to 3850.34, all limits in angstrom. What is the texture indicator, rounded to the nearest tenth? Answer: -0.8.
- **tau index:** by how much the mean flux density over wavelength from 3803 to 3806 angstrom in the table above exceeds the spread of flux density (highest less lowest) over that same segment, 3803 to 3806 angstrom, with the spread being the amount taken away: 24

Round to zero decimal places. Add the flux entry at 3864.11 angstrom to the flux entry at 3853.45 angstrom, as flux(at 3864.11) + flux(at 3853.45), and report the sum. 48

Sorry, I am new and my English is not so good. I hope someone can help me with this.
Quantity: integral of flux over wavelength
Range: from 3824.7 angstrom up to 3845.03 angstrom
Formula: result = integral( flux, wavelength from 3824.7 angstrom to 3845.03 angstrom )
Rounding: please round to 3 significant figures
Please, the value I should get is 350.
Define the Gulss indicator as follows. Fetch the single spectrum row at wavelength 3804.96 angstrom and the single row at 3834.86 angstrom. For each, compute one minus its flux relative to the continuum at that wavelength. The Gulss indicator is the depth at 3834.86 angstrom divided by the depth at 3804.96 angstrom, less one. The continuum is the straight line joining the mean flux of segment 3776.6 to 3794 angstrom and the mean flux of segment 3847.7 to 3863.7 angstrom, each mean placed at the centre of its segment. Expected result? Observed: 1.7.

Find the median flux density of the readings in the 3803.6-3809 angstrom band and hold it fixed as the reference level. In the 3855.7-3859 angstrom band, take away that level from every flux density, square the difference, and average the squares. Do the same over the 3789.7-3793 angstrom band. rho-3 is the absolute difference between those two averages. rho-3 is 152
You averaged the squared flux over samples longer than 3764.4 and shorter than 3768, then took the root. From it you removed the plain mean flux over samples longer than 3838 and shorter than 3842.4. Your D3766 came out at 93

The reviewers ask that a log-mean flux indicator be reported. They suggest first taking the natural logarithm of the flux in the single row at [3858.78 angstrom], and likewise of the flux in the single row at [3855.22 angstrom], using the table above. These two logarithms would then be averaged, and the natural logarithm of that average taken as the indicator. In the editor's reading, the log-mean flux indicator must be 1.13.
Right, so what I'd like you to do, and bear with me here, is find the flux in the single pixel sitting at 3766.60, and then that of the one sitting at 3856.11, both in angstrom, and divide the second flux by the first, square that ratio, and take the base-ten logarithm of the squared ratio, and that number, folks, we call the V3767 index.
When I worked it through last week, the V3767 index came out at -1.3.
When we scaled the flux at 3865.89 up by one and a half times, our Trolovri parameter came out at 32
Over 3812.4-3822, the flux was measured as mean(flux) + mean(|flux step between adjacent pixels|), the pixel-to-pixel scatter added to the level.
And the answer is 26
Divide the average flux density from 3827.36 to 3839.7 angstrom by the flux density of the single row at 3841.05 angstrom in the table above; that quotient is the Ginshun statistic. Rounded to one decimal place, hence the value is 1.6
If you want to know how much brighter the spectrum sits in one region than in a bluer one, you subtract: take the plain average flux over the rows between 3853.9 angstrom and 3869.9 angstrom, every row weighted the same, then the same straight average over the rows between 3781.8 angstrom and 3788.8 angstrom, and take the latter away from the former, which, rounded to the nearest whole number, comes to -37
